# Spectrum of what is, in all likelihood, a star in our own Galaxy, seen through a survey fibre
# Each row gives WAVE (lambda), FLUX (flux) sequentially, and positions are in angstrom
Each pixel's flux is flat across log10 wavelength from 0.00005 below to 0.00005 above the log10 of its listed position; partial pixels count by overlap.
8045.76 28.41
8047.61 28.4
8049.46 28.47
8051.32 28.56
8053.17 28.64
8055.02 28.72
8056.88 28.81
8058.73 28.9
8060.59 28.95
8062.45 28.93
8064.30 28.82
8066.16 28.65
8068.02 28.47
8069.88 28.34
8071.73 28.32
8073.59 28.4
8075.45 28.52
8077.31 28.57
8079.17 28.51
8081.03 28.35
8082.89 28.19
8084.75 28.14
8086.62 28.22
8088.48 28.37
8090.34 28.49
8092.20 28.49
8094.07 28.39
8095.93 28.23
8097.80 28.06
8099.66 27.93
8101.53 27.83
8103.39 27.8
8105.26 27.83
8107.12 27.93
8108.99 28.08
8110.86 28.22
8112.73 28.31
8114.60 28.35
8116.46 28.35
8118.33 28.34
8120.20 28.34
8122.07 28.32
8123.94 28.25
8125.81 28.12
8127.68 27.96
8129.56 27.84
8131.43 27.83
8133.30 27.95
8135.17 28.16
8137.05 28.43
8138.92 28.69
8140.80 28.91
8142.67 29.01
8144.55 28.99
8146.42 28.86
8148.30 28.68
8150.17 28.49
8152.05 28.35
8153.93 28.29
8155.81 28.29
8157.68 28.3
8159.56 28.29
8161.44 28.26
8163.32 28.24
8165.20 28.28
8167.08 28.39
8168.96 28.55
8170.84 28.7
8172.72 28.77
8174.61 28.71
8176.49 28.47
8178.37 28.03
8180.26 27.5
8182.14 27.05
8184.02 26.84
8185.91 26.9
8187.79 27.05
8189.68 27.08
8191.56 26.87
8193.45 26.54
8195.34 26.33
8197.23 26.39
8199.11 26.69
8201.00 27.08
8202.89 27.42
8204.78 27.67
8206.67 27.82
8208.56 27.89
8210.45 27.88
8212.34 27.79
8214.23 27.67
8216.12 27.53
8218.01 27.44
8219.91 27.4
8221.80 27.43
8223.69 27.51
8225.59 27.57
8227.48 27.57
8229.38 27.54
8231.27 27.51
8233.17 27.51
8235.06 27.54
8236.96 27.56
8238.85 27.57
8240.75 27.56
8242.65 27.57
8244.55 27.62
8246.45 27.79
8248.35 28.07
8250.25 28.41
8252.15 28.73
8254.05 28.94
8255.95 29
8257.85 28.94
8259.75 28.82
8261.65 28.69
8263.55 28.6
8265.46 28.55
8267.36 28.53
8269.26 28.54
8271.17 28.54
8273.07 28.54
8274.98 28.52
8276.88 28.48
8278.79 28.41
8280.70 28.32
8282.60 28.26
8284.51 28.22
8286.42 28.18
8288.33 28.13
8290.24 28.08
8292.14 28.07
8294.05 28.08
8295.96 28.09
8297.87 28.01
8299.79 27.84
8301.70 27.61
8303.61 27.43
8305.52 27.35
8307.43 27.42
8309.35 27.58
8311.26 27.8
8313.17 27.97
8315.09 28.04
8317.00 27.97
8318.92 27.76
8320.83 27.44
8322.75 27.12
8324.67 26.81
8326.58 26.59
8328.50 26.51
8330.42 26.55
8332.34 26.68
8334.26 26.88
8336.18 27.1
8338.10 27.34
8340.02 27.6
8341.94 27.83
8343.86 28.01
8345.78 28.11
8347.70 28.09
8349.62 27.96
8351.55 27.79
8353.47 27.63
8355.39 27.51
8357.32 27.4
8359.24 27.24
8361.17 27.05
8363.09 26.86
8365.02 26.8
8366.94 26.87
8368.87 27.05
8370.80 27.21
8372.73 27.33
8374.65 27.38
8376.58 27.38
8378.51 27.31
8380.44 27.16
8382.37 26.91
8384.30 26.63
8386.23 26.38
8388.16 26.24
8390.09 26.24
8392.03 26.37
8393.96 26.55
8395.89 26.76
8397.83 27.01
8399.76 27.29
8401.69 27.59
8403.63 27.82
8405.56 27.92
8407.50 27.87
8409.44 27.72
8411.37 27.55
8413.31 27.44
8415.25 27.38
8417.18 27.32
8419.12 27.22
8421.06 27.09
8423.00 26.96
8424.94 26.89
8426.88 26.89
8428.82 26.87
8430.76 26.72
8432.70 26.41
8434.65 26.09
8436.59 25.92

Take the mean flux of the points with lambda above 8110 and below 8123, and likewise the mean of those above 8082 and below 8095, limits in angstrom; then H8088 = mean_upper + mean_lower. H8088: 56.6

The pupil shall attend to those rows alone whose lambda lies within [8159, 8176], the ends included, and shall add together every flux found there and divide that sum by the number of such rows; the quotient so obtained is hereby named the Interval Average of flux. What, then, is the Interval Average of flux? 28.5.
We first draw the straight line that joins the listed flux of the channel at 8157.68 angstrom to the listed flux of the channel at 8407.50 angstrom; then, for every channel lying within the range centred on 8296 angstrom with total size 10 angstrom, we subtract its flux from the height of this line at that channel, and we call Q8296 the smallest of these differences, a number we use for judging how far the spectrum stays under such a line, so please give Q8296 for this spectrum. 0.0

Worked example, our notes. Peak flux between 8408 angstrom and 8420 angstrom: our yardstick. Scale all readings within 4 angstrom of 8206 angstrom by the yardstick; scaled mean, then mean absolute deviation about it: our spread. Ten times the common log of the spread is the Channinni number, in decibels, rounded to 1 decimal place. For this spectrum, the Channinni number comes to -22.5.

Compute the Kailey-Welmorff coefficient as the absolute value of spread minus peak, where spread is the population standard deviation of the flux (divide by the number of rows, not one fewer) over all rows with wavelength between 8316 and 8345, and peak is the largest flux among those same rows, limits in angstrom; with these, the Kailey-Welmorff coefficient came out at 27.5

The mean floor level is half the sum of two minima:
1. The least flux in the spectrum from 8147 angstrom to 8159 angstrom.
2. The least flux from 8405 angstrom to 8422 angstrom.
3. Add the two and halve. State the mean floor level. 27.69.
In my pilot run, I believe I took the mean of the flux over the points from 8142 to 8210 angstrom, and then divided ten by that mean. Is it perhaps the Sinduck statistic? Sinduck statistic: 0.359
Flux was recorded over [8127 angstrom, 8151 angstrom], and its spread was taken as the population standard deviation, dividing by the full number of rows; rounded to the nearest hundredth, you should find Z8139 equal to 0.43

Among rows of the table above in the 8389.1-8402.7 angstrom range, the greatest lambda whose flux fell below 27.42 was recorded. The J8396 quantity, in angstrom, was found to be 8399.76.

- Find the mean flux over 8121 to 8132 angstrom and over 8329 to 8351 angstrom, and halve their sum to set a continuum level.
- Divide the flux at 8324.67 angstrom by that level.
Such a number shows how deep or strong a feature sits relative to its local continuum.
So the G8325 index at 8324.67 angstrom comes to 0.97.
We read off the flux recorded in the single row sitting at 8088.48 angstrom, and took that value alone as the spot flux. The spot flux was 28.37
